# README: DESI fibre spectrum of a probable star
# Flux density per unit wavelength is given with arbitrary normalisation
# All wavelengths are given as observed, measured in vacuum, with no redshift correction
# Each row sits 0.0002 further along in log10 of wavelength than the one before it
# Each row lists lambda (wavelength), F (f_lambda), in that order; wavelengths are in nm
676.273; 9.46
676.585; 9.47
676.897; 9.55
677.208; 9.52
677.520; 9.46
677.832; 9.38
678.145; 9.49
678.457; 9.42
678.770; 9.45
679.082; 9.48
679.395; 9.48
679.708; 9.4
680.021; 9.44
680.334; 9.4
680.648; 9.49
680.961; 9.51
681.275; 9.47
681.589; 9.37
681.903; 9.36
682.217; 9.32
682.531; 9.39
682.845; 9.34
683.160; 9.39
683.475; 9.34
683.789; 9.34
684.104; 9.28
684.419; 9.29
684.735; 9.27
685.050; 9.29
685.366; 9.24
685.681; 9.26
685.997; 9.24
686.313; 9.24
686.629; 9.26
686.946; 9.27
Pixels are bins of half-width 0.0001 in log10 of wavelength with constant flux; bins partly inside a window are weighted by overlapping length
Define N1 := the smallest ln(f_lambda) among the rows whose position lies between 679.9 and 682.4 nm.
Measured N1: 2.23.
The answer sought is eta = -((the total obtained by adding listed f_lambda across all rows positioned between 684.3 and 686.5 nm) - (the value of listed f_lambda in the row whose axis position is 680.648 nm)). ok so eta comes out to -55.34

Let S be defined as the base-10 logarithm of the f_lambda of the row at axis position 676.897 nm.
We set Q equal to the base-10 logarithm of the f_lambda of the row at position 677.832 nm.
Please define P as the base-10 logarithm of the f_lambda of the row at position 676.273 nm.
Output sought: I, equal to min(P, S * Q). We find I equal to 0.953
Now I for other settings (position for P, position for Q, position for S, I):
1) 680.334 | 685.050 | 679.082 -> 0.946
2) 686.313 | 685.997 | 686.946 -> 0.934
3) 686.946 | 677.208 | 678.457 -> 0.953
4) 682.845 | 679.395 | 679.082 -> 0.954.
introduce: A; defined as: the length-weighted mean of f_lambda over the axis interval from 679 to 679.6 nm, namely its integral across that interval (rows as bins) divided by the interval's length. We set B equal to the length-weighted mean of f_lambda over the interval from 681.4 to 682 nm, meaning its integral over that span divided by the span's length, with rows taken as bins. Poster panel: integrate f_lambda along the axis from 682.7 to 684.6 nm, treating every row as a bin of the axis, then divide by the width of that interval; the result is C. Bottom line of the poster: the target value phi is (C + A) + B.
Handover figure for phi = 28.2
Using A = 9.47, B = 9.37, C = 9.33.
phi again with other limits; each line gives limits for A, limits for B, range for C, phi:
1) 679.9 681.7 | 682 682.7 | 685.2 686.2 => 28.1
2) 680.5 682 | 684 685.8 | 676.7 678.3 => 28.2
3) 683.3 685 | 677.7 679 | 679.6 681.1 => 28.2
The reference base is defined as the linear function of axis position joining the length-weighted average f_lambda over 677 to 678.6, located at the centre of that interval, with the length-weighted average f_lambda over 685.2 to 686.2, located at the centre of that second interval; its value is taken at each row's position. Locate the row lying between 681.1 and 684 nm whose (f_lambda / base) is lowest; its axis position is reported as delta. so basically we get 682.217 nm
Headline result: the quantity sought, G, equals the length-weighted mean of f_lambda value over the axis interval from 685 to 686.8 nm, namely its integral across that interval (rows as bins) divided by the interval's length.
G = 9.25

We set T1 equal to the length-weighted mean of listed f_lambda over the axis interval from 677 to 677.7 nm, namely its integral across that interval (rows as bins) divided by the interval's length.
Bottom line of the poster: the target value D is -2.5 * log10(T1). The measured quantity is -2.44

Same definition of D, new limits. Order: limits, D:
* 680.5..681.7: -2.44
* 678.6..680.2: -2.44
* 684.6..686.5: -2.42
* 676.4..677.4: -2.45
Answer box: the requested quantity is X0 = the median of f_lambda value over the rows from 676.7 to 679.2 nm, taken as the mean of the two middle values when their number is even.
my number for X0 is 9.47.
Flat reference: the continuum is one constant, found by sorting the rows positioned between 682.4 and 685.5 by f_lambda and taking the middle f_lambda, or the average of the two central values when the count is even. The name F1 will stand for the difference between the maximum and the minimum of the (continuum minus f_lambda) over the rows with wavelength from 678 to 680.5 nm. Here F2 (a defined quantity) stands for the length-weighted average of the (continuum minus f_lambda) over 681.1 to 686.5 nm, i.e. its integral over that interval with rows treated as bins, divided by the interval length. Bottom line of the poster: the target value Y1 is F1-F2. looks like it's 0.09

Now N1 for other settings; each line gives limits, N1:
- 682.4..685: 2.23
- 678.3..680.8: 2.24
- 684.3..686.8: 2.22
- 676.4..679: 2.24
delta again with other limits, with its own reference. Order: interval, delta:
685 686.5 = 685.366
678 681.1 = 678.457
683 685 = 684.104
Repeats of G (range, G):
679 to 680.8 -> 9.44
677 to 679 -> 9.46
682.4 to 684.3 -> 9.35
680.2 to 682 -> 9.43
